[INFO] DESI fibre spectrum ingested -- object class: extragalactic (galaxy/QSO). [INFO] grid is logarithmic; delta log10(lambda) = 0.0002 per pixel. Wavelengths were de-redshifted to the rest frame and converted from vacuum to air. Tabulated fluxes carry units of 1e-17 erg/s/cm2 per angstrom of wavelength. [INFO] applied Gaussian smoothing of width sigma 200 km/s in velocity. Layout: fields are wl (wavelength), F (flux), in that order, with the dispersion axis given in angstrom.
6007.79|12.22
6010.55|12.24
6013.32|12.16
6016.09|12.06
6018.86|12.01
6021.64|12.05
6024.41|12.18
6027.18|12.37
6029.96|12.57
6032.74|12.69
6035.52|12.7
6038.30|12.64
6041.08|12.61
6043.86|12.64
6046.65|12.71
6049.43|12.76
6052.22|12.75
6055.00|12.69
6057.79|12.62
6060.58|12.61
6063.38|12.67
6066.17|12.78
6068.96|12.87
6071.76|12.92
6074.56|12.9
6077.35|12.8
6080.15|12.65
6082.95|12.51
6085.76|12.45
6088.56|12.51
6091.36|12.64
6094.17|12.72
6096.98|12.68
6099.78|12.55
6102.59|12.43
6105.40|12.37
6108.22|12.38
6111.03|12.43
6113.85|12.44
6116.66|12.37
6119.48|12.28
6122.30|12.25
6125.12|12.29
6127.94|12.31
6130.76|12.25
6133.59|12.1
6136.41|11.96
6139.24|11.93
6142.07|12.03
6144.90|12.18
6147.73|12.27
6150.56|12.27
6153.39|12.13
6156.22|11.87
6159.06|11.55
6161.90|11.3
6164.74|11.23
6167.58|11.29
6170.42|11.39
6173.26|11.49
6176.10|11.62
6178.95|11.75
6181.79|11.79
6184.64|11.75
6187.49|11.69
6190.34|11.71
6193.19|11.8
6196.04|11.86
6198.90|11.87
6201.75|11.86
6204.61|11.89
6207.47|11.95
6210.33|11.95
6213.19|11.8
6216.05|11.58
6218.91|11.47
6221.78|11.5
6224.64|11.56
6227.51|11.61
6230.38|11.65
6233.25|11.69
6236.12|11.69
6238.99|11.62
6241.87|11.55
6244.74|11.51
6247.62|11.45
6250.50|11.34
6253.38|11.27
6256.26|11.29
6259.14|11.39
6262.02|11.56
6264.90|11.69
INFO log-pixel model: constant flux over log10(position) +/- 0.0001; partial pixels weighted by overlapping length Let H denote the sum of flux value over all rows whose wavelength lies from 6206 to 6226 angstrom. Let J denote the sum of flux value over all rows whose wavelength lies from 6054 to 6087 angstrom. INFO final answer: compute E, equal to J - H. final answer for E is 71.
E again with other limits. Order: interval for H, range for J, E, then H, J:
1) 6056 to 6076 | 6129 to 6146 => -17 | 89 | 72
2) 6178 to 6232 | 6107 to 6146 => -52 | 223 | 171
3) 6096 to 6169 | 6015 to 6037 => -217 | 315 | 99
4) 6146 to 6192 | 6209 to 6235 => -82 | 187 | 105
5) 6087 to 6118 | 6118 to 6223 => 301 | 138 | 438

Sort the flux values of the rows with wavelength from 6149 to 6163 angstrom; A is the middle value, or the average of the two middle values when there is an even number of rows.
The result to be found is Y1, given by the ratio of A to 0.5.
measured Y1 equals 23.7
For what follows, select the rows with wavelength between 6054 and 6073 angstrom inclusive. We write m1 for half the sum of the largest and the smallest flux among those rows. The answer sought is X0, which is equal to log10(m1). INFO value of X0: 1.11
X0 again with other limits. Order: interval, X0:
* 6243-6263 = 1.06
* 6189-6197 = 1.07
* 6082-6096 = 1.10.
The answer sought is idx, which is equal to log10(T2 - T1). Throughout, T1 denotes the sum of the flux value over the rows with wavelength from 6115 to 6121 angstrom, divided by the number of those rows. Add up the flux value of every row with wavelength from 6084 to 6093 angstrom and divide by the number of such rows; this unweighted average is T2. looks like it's -0.7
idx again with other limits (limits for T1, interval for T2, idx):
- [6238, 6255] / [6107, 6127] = 0.0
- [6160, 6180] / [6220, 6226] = -1.0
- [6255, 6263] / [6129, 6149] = -0.2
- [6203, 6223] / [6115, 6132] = -0.3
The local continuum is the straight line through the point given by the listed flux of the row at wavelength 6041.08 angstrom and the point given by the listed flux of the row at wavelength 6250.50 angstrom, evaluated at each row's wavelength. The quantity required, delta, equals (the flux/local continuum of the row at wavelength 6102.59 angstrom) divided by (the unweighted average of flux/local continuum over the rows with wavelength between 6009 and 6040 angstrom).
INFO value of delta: 1.05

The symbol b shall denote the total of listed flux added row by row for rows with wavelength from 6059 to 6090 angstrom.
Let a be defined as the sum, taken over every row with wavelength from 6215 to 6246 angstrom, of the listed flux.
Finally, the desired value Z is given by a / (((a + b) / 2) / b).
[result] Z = 133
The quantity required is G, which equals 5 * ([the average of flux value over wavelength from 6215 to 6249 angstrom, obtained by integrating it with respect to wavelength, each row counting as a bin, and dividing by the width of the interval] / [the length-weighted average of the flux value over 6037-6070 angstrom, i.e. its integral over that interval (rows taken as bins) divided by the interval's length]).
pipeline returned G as 4.56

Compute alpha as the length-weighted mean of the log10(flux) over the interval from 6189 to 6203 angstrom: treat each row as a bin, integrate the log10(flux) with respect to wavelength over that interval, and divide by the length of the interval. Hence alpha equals 1.07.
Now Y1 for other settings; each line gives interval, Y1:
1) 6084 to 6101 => 25.2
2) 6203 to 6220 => 23.7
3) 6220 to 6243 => 23.2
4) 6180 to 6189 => 23.5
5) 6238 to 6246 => 23.1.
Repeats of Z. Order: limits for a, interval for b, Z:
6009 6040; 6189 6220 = 133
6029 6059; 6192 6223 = 134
